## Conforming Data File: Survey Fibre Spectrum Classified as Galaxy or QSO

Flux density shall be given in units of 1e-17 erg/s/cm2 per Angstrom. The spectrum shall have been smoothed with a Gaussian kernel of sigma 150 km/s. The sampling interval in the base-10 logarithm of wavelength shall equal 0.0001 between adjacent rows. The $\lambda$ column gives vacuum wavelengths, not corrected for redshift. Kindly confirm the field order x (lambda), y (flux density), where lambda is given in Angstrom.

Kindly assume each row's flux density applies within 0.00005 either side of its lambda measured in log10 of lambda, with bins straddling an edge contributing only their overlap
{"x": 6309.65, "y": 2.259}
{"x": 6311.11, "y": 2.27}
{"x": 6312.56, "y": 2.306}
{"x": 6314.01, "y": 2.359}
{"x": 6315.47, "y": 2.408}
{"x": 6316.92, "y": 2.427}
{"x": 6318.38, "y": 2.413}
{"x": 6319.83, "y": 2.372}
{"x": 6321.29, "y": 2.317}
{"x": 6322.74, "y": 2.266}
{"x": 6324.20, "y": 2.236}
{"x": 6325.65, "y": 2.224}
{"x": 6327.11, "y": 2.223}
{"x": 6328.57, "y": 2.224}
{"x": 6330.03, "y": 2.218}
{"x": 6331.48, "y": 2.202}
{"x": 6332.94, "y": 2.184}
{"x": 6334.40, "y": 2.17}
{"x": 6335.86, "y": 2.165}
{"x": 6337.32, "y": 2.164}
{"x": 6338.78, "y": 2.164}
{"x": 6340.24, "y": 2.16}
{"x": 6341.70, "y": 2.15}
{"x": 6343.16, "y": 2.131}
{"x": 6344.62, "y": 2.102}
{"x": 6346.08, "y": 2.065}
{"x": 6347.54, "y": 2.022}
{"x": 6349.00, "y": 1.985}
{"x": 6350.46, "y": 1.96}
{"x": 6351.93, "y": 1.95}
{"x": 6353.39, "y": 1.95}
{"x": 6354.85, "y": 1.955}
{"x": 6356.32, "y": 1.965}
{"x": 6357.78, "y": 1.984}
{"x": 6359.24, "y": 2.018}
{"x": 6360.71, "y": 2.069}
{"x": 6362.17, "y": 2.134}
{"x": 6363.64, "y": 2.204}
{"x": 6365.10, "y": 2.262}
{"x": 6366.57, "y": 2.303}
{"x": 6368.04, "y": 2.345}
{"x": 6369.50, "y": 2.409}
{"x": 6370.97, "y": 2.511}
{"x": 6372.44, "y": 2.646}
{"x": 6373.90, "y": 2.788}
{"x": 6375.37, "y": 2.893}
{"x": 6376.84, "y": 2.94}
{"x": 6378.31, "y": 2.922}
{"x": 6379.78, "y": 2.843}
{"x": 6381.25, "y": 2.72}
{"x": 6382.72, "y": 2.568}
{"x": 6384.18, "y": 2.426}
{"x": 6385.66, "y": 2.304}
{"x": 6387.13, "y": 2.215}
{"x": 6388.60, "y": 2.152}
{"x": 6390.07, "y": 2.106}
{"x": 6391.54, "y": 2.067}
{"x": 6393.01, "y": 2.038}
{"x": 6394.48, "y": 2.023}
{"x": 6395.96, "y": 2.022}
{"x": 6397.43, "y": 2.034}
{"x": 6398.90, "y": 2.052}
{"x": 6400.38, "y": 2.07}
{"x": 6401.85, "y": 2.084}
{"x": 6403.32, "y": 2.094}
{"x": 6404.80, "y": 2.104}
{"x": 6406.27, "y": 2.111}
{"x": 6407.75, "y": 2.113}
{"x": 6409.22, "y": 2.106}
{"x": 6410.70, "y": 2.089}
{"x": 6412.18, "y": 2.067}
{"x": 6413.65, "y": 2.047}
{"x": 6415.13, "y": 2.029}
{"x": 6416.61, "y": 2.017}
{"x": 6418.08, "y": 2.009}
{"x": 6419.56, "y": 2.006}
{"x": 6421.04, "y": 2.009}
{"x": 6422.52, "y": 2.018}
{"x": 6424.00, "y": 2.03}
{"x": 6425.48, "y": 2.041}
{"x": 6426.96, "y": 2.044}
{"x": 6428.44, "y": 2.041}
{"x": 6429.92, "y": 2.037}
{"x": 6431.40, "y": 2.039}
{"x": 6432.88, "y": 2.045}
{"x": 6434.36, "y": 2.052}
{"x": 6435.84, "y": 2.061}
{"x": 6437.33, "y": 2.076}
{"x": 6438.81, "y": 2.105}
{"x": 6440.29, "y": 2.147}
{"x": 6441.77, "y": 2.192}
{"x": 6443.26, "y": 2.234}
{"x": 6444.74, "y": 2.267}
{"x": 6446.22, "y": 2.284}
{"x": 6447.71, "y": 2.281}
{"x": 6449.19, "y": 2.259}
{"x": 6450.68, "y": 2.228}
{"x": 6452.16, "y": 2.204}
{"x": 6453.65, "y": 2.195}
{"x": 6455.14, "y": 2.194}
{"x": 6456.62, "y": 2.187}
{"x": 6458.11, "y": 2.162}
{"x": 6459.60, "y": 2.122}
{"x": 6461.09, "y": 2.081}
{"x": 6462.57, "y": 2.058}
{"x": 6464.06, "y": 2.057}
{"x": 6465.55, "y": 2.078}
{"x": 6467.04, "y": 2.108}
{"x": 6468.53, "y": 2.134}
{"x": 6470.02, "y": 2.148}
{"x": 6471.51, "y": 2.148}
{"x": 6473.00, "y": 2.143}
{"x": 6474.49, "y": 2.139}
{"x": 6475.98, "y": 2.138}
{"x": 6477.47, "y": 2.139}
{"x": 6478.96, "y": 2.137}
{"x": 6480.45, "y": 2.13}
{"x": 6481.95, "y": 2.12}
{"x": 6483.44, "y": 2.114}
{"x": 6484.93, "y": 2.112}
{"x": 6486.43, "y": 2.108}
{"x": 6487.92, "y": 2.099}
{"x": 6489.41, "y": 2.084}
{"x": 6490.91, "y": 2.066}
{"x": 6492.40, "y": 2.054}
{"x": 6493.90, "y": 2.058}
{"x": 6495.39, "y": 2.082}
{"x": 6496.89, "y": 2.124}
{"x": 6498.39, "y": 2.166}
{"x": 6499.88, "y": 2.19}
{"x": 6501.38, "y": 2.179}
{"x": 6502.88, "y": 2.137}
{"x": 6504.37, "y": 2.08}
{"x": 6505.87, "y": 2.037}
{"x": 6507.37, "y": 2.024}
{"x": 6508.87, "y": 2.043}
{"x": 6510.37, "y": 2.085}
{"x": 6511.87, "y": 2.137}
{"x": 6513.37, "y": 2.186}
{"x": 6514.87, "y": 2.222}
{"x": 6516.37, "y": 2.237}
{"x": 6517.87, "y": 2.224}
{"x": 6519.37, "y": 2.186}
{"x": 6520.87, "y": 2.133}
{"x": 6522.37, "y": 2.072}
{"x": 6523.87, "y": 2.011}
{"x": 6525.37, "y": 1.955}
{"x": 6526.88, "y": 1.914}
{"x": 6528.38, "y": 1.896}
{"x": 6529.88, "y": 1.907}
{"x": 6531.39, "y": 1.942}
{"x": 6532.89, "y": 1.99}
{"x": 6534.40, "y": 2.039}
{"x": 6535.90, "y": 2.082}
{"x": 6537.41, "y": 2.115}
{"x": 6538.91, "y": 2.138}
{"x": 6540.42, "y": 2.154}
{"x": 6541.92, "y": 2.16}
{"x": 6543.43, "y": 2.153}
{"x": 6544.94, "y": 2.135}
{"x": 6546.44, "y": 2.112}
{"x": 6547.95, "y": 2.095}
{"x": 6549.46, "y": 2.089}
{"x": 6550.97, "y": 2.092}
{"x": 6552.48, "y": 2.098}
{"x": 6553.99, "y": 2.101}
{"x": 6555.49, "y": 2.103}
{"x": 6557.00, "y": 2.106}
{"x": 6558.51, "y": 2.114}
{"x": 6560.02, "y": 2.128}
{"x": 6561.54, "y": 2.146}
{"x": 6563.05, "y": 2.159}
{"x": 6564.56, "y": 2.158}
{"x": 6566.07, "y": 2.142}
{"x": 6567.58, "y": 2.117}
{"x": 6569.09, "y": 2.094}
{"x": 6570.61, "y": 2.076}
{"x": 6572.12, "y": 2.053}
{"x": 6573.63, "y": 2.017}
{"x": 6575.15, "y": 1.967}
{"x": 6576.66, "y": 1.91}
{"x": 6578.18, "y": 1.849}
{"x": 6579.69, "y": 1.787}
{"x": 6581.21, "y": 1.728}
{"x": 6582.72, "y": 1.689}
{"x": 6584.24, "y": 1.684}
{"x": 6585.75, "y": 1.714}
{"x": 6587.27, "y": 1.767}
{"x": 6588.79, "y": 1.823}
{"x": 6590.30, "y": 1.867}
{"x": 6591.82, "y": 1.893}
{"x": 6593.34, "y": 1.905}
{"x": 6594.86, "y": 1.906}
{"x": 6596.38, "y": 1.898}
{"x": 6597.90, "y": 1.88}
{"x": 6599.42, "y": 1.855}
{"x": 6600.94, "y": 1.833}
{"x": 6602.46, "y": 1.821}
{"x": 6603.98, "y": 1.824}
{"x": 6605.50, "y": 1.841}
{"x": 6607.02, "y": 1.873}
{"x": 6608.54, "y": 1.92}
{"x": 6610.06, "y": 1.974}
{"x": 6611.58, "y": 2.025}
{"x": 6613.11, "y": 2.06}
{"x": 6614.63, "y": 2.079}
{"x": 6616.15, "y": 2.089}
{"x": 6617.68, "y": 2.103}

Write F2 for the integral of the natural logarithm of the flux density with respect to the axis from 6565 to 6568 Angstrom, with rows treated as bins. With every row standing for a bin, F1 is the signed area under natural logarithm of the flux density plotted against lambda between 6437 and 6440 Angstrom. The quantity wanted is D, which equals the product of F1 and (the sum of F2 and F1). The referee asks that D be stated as 10.1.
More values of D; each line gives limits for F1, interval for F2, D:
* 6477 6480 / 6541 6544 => 10.5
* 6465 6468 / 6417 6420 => 9.6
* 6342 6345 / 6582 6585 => 8.6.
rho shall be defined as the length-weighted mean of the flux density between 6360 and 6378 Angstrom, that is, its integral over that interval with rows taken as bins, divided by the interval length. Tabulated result 2.47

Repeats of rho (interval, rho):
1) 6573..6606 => 1.84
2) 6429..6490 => 2.14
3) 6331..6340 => 2.17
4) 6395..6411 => 2.08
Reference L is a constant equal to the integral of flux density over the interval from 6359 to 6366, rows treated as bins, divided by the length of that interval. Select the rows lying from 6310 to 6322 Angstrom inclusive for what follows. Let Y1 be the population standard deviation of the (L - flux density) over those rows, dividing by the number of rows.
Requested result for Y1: 0.053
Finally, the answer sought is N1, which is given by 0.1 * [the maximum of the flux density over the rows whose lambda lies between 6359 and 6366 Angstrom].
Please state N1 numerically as 0.226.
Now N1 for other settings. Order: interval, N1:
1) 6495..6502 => 0.219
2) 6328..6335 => 0.222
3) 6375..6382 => 0.294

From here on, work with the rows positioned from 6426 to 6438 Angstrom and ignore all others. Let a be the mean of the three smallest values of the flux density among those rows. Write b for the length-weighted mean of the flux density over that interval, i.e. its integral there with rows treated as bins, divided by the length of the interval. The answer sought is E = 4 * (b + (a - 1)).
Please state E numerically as 12.4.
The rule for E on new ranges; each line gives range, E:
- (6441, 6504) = 12.8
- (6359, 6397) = 13.6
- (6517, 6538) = 11.8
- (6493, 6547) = 12.0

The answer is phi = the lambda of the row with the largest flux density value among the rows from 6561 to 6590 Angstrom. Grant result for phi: 6563.05 Angstrom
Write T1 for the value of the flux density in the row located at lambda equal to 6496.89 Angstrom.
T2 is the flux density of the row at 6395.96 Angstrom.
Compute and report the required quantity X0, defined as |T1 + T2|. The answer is 4.15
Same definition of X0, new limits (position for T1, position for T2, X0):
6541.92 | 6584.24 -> 3.84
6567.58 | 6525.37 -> 4.07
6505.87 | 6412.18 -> 4.10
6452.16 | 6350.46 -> 4.16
